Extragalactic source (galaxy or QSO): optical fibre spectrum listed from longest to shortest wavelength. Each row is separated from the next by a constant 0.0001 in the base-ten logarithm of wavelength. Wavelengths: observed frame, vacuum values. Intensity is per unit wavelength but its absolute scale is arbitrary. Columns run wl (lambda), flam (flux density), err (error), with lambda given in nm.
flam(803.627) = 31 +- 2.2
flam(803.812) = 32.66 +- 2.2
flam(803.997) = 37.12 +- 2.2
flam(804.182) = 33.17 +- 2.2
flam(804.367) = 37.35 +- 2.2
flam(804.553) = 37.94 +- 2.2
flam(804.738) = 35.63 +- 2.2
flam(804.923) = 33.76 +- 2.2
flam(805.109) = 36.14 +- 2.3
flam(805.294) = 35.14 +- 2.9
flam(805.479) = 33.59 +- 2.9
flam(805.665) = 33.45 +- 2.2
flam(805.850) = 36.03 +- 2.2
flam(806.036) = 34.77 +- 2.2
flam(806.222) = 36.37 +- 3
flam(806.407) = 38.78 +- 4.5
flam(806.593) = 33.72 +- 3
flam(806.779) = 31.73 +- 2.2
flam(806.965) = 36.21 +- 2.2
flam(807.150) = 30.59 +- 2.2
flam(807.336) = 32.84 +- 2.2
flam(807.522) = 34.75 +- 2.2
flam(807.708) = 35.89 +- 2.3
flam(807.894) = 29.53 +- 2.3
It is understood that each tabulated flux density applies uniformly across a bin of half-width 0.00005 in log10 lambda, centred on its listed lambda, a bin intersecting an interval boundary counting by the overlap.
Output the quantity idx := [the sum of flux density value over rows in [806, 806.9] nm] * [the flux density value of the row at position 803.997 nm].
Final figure 6510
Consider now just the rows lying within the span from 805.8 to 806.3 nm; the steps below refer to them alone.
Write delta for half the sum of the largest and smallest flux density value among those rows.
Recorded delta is 35.6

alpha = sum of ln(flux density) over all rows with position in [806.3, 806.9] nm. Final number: 10.6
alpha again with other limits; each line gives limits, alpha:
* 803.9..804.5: 10.7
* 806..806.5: 10.8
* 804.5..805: 10.7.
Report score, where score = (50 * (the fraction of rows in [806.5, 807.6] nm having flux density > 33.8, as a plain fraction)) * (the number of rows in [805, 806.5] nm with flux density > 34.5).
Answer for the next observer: 100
